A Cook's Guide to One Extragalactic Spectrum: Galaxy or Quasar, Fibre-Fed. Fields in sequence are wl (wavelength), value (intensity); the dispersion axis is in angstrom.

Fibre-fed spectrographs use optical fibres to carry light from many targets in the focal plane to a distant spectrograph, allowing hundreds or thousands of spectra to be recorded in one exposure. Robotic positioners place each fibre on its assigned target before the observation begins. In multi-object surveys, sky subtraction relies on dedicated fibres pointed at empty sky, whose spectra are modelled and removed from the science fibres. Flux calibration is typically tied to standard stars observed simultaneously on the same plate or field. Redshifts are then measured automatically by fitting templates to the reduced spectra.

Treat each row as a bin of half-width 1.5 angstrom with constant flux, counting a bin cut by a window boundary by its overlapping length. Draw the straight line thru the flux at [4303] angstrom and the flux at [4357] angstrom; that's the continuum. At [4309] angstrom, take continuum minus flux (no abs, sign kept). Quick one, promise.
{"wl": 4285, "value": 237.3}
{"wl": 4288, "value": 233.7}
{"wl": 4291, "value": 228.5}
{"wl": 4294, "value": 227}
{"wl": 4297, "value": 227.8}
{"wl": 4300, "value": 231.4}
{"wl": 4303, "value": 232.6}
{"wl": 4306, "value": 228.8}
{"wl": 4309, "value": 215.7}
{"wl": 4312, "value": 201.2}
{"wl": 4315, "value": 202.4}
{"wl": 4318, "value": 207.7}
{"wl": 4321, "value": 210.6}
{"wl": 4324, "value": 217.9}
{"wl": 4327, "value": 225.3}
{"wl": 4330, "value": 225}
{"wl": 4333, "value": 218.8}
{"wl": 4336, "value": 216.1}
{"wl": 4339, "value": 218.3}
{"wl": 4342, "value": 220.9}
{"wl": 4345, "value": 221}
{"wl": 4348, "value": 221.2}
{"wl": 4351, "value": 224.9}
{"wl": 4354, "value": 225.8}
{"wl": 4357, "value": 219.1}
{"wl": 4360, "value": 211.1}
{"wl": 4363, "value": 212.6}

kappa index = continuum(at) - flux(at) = 15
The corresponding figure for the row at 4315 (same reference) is 27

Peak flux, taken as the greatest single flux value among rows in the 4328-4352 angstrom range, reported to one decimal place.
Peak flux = 225.0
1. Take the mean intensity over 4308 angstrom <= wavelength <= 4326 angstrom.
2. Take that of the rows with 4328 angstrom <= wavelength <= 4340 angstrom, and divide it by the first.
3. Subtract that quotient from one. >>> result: -0.05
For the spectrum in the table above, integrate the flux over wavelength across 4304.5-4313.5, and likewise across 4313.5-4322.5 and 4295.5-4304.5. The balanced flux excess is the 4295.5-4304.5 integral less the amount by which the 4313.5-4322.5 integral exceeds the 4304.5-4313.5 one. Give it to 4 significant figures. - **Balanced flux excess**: 2150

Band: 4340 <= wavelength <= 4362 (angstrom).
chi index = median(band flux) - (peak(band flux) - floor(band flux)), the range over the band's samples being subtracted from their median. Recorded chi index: 206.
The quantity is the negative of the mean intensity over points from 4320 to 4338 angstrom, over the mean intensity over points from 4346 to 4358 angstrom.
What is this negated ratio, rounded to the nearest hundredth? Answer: -0.98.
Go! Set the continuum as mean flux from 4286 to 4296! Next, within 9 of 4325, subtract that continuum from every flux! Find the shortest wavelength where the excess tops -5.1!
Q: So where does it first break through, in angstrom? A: 4327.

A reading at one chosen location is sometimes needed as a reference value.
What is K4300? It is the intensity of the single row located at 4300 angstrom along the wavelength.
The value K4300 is 231.4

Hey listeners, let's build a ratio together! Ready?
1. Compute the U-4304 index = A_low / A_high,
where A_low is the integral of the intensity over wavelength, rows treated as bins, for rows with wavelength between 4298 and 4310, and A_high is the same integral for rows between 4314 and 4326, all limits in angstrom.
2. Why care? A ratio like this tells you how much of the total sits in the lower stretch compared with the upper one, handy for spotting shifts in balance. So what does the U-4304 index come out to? 1.1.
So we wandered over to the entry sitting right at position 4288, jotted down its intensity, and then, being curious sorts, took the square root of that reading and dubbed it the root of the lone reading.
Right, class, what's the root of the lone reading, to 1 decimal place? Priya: 15.3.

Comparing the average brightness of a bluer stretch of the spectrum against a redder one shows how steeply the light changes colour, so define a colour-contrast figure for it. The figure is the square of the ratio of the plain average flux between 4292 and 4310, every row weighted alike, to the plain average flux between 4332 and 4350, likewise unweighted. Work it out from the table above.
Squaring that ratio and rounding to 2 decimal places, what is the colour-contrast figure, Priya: 1.07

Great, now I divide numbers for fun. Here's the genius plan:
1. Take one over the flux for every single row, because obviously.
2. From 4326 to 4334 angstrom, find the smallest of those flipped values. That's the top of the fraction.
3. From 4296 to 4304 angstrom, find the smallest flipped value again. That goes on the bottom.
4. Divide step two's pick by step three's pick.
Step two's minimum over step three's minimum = 1.03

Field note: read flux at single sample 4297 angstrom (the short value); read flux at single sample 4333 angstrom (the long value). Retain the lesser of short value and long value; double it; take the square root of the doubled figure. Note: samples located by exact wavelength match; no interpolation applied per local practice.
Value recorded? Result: 20.92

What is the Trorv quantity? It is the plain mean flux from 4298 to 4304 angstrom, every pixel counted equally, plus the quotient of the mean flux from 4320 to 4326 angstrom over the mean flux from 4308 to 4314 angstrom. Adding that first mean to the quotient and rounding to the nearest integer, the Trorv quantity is 233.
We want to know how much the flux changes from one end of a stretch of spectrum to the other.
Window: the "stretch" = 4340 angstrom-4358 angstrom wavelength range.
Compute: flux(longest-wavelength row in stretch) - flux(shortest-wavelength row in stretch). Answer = -2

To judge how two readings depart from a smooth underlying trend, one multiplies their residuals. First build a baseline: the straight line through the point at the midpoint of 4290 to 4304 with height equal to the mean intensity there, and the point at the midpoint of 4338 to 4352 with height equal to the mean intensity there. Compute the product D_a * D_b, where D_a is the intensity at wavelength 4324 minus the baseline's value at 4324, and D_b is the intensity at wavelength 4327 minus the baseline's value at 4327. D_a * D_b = -7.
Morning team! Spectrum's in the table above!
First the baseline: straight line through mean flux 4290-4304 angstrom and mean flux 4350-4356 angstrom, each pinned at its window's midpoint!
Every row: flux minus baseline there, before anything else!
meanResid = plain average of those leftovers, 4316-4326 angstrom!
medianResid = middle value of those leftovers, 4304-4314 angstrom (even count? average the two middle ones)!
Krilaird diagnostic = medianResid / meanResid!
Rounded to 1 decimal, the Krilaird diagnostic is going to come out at 0.8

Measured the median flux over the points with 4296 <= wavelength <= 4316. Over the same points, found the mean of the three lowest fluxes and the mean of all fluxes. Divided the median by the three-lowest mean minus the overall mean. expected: -17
